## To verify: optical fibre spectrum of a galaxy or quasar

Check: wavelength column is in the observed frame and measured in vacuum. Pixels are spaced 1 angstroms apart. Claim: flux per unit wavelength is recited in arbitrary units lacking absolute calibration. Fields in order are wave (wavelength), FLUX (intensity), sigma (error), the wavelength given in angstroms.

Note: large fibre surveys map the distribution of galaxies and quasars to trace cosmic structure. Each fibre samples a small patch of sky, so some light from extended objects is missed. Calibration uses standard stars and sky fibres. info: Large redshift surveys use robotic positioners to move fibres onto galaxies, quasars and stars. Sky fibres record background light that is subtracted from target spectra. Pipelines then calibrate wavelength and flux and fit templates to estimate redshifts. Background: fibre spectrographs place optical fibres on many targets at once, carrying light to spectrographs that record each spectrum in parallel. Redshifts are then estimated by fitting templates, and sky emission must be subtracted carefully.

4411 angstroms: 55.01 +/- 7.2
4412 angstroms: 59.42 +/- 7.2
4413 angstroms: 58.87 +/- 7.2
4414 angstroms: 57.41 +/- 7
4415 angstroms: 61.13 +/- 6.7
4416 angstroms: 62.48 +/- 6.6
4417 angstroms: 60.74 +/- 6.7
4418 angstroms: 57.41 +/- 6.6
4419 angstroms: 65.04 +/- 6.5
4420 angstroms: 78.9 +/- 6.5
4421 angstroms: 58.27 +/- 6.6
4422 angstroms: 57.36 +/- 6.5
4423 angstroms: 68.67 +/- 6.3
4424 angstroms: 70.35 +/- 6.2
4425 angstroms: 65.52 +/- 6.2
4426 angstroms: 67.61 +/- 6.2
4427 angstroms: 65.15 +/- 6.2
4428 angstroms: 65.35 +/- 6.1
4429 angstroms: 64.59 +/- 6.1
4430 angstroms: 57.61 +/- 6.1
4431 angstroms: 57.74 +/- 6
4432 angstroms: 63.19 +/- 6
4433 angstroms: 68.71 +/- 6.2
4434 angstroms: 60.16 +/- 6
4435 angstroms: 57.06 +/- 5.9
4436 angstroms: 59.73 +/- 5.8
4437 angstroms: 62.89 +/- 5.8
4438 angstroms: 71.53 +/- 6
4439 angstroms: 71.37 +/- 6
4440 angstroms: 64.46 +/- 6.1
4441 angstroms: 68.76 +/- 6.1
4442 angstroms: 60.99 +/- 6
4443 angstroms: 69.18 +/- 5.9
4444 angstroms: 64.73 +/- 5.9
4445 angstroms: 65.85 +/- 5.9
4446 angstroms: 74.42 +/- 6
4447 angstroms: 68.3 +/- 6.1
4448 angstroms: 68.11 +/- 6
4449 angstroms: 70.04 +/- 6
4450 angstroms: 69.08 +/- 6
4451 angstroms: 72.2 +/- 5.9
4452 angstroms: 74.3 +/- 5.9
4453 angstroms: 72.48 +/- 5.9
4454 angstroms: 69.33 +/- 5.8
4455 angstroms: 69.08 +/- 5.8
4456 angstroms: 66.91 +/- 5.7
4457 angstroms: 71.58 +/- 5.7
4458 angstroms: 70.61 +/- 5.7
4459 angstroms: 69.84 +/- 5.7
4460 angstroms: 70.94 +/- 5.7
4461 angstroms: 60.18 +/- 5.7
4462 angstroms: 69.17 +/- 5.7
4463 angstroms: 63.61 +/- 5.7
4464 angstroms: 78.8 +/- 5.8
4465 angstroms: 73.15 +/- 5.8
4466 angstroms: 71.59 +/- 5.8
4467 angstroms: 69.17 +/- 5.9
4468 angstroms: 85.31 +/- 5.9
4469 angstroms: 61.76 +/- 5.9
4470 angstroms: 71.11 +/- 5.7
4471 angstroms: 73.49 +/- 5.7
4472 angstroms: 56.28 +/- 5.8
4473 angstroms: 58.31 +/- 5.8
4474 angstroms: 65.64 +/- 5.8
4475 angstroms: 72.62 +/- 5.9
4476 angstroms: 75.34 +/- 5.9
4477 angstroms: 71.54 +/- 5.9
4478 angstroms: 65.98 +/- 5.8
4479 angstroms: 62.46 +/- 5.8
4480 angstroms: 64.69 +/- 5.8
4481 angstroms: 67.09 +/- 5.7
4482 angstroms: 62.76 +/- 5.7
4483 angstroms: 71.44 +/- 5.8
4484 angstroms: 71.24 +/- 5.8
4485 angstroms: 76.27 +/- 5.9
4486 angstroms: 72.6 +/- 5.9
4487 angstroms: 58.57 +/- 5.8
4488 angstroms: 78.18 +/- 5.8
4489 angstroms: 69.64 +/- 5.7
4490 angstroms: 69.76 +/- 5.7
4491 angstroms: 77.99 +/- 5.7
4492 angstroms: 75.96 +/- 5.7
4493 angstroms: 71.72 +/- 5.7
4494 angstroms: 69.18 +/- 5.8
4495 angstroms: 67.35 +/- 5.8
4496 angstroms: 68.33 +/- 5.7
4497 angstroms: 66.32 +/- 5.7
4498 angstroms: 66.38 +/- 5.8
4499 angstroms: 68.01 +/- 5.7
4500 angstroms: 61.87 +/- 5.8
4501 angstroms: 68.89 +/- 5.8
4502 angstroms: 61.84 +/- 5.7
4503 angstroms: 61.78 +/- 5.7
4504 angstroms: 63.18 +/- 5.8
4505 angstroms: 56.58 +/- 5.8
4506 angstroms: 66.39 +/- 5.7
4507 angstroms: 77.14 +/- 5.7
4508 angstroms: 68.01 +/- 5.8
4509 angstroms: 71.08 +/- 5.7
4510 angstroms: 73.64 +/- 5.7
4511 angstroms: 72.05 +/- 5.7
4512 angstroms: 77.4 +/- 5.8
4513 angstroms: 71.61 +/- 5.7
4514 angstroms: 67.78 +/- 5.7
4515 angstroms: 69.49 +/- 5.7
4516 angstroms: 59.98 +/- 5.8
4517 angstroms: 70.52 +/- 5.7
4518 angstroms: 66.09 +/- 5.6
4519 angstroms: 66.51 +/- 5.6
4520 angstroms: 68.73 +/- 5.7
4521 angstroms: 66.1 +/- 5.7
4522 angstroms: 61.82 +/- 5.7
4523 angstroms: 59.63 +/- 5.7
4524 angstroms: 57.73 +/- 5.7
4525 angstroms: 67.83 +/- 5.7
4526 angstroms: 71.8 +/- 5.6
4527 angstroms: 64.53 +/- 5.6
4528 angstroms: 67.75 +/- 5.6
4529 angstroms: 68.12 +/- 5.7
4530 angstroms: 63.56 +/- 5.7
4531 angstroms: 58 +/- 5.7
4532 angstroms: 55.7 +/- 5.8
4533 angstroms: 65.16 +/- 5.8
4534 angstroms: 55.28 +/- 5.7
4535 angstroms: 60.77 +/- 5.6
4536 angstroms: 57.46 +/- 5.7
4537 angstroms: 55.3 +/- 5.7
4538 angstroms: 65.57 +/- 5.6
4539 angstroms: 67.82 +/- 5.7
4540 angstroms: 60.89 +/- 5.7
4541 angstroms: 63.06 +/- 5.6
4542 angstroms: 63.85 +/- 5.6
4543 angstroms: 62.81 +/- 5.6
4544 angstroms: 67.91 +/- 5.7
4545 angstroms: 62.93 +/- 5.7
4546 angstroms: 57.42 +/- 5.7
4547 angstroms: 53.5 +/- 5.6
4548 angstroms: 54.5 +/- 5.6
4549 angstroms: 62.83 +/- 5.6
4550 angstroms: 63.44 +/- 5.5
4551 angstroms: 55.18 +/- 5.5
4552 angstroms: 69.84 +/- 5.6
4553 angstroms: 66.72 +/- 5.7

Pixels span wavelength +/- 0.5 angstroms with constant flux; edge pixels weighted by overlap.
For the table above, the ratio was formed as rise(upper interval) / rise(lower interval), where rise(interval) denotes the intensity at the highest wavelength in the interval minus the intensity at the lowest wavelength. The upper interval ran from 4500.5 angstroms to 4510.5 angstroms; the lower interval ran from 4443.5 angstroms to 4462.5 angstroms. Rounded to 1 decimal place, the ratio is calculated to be 1.1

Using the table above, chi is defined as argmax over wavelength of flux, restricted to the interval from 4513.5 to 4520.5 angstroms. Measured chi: 4517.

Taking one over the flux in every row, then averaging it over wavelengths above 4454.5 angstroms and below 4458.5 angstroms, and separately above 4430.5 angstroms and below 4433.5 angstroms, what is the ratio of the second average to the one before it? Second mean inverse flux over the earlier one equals 1.11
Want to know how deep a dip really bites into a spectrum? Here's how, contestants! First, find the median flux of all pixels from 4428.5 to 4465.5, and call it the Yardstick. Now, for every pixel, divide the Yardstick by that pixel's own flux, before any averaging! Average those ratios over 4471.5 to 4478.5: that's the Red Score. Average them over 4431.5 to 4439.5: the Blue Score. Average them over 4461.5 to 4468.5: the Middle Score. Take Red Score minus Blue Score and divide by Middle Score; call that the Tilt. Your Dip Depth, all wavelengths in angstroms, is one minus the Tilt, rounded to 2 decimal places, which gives 1.03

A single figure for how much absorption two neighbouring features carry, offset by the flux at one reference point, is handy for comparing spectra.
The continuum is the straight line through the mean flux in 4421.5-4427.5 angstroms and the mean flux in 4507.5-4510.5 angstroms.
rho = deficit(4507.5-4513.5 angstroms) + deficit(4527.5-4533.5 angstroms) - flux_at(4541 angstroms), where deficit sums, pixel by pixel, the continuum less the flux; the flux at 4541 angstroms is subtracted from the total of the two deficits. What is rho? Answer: -16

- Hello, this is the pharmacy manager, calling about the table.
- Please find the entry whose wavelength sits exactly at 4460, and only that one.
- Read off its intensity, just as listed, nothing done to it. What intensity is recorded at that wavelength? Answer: 70.94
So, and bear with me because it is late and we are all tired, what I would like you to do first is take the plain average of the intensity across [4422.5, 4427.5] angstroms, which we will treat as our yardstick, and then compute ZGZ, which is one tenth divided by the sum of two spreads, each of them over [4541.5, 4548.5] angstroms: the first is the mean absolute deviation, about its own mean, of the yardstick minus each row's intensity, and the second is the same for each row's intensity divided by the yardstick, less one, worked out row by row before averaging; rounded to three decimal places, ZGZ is 0.022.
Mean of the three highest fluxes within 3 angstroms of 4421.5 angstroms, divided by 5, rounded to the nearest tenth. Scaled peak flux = 14.5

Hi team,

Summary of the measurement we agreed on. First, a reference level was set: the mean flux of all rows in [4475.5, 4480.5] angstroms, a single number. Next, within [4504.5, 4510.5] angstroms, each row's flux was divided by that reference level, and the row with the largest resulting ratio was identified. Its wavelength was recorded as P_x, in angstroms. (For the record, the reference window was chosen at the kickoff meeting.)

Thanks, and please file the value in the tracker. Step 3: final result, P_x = 4507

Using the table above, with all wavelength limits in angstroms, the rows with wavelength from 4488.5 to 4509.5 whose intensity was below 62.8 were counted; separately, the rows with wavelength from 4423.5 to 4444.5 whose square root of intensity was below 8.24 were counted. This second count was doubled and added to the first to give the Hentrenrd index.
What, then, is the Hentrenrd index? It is 34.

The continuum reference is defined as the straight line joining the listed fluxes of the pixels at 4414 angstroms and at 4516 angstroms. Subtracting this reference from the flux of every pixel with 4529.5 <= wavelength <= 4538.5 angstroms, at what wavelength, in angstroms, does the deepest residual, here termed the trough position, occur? 4537 angstroms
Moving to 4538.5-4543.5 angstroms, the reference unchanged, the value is 4540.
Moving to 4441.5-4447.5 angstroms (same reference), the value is 4442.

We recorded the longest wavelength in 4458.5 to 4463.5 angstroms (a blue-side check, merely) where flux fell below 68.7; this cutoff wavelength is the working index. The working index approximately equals 4463 angstroms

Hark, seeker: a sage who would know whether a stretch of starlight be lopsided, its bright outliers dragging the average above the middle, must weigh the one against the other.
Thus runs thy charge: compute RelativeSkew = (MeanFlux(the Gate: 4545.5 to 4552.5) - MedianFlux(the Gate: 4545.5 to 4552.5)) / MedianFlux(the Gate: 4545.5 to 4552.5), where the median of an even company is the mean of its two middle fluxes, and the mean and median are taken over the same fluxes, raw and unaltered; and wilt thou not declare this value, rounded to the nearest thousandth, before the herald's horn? 0.037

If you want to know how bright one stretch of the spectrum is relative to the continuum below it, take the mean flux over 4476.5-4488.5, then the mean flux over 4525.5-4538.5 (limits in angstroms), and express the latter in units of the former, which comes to 0.91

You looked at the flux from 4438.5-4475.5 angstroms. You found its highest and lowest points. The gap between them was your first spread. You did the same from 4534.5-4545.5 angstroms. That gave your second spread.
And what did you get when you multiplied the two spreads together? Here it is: 366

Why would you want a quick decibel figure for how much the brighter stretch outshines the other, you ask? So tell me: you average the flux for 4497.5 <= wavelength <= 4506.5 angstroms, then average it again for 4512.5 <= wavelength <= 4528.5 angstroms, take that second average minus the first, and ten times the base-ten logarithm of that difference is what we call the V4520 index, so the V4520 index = 3.5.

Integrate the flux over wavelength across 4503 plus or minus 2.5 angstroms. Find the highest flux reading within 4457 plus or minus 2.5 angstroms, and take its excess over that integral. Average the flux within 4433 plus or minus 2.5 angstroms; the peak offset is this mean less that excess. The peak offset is 302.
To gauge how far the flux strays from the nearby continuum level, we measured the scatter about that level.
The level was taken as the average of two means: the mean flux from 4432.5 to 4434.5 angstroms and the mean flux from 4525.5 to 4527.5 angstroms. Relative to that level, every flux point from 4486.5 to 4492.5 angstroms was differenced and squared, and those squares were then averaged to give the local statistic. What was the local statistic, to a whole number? 76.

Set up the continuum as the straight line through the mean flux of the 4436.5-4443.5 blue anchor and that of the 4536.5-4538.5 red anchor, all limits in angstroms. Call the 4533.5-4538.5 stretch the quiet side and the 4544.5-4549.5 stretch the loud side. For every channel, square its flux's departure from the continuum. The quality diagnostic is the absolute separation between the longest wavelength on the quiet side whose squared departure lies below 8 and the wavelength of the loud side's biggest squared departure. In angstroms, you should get 12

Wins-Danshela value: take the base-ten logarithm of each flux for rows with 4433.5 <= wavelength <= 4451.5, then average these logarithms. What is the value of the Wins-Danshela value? 1.82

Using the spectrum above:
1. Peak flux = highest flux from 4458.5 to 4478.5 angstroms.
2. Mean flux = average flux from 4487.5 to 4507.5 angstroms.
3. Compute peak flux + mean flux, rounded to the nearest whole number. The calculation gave 154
